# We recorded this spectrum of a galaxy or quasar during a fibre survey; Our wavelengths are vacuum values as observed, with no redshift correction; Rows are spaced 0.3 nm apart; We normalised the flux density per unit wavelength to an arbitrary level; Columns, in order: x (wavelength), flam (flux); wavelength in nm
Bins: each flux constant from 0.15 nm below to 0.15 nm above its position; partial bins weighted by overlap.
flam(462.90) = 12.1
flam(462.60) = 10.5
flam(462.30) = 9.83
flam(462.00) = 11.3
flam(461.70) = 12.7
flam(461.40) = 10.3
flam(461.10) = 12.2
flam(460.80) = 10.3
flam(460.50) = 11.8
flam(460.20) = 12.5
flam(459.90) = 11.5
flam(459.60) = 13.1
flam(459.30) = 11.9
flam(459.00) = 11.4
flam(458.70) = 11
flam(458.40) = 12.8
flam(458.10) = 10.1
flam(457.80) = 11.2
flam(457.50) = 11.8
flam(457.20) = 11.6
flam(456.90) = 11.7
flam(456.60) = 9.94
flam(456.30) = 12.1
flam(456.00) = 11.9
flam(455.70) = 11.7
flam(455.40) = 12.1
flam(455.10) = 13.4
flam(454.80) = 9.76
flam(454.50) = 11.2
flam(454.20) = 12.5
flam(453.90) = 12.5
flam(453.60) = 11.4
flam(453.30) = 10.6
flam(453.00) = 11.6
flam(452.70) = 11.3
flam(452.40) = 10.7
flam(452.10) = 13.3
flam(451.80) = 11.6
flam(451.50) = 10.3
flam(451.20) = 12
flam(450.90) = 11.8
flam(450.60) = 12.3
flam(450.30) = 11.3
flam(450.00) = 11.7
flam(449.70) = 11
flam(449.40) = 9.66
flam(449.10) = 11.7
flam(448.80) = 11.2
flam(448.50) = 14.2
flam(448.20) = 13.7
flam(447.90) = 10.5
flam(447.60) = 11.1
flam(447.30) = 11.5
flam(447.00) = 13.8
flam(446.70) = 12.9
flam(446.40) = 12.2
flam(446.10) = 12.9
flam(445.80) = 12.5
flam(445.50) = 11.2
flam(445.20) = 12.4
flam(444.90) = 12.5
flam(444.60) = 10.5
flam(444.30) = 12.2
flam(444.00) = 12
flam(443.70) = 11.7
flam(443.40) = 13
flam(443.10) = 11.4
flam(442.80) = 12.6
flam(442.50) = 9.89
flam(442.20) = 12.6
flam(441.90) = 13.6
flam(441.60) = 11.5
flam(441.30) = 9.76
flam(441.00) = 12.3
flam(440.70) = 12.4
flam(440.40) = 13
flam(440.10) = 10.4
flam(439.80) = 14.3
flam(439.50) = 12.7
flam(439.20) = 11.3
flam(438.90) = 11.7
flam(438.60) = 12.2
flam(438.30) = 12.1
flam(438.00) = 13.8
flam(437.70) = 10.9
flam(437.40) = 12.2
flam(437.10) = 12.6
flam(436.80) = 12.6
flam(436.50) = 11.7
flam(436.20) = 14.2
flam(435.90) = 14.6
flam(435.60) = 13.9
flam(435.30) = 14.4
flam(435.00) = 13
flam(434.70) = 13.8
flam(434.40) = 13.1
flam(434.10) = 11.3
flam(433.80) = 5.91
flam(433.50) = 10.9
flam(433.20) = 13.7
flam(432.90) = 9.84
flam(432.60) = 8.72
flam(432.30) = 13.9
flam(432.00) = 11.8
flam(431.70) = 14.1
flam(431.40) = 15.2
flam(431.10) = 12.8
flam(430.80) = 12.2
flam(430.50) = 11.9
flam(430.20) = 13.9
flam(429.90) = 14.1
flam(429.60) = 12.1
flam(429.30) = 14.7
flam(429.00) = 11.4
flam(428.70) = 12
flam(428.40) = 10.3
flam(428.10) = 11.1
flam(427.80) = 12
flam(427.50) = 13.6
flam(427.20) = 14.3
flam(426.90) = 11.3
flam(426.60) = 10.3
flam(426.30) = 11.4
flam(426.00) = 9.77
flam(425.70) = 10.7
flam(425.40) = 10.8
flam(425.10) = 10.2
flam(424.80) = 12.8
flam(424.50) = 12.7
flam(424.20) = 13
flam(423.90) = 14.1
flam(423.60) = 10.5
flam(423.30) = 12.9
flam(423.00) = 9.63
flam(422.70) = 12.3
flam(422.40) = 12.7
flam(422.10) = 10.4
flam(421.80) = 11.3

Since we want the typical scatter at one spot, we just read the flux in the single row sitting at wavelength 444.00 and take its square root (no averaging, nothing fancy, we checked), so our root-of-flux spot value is 3.46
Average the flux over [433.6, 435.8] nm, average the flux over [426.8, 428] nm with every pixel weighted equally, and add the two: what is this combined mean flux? 25.0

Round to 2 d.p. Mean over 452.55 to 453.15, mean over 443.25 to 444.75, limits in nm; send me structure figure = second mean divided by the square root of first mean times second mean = 1.02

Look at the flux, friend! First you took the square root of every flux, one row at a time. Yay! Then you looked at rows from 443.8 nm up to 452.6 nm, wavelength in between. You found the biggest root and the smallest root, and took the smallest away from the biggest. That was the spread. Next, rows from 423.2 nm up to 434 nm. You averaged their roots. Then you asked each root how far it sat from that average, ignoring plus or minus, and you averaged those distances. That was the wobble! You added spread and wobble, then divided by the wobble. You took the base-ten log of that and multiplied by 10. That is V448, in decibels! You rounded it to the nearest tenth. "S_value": 6.0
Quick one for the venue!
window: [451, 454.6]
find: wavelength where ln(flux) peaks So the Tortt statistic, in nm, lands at 452.10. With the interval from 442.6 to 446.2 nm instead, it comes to 443.40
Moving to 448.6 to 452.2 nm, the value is 452.10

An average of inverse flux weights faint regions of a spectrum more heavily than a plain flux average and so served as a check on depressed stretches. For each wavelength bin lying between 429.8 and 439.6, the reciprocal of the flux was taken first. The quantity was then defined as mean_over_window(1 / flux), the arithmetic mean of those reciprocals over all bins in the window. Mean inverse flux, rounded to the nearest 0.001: 0.083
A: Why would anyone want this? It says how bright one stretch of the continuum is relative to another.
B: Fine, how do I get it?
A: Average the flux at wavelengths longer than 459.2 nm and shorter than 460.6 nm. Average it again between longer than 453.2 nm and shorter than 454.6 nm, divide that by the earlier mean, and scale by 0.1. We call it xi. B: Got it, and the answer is 0.096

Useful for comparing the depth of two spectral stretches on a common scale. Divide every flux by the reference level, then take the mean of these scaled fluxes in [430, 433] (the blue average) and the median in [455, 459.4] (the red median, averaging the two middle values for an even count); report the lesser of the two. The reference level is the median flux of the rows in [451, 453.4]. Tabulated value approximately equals 1.022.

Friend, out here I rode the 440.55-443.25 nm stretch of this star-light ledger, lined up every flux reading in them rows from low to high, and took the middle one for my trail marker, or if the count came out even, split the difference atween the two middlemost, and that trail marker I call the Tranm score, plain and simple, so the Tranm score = 12.3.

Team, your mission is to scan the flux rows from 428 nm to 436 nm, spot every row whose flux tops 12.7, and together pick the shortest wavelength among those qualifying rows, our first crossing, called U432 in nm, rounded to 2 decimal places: 429.30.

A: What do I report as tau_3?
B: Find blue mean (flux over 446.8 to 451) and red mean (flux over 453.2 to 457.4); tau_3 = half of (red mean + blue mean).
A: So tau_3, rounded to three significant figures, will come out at 11.7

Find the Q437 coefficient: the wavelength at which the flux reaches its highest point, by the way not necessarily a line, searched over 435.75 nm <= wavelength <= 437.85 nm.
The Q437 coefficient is 435.90 nm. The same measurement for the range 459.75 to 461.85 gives 461.70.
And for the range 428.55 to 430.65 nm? 429.30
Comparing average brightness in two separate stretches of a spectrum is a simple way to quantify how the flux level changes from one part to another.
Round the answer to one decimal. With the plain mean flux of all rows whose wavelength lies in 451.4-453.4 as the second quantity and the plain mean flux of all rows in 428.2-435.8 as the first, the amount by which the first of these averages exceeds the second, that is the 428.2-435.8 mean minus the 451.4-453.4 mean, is 1.0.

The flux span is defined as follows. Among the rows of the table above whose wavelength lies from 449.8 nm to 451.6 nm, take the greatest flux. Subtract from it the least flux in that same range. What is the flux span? 2.0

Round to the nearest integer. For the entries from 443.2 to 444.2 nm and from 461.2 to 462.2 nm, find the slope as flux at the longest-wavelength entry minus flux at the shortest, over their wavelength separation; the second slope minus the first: 3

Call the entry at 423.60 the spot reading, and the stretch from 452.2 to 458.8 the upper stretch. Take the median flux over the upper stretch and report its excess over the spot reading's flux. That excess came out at 1.1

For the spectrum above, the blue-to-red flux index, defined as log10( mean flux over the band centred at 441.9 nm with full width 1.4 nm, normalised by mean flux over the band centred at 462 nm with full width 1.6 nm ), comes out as 0.02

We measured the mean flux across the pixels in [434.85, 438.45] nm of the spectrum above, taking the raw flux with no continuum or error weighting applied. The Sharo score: 13.00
